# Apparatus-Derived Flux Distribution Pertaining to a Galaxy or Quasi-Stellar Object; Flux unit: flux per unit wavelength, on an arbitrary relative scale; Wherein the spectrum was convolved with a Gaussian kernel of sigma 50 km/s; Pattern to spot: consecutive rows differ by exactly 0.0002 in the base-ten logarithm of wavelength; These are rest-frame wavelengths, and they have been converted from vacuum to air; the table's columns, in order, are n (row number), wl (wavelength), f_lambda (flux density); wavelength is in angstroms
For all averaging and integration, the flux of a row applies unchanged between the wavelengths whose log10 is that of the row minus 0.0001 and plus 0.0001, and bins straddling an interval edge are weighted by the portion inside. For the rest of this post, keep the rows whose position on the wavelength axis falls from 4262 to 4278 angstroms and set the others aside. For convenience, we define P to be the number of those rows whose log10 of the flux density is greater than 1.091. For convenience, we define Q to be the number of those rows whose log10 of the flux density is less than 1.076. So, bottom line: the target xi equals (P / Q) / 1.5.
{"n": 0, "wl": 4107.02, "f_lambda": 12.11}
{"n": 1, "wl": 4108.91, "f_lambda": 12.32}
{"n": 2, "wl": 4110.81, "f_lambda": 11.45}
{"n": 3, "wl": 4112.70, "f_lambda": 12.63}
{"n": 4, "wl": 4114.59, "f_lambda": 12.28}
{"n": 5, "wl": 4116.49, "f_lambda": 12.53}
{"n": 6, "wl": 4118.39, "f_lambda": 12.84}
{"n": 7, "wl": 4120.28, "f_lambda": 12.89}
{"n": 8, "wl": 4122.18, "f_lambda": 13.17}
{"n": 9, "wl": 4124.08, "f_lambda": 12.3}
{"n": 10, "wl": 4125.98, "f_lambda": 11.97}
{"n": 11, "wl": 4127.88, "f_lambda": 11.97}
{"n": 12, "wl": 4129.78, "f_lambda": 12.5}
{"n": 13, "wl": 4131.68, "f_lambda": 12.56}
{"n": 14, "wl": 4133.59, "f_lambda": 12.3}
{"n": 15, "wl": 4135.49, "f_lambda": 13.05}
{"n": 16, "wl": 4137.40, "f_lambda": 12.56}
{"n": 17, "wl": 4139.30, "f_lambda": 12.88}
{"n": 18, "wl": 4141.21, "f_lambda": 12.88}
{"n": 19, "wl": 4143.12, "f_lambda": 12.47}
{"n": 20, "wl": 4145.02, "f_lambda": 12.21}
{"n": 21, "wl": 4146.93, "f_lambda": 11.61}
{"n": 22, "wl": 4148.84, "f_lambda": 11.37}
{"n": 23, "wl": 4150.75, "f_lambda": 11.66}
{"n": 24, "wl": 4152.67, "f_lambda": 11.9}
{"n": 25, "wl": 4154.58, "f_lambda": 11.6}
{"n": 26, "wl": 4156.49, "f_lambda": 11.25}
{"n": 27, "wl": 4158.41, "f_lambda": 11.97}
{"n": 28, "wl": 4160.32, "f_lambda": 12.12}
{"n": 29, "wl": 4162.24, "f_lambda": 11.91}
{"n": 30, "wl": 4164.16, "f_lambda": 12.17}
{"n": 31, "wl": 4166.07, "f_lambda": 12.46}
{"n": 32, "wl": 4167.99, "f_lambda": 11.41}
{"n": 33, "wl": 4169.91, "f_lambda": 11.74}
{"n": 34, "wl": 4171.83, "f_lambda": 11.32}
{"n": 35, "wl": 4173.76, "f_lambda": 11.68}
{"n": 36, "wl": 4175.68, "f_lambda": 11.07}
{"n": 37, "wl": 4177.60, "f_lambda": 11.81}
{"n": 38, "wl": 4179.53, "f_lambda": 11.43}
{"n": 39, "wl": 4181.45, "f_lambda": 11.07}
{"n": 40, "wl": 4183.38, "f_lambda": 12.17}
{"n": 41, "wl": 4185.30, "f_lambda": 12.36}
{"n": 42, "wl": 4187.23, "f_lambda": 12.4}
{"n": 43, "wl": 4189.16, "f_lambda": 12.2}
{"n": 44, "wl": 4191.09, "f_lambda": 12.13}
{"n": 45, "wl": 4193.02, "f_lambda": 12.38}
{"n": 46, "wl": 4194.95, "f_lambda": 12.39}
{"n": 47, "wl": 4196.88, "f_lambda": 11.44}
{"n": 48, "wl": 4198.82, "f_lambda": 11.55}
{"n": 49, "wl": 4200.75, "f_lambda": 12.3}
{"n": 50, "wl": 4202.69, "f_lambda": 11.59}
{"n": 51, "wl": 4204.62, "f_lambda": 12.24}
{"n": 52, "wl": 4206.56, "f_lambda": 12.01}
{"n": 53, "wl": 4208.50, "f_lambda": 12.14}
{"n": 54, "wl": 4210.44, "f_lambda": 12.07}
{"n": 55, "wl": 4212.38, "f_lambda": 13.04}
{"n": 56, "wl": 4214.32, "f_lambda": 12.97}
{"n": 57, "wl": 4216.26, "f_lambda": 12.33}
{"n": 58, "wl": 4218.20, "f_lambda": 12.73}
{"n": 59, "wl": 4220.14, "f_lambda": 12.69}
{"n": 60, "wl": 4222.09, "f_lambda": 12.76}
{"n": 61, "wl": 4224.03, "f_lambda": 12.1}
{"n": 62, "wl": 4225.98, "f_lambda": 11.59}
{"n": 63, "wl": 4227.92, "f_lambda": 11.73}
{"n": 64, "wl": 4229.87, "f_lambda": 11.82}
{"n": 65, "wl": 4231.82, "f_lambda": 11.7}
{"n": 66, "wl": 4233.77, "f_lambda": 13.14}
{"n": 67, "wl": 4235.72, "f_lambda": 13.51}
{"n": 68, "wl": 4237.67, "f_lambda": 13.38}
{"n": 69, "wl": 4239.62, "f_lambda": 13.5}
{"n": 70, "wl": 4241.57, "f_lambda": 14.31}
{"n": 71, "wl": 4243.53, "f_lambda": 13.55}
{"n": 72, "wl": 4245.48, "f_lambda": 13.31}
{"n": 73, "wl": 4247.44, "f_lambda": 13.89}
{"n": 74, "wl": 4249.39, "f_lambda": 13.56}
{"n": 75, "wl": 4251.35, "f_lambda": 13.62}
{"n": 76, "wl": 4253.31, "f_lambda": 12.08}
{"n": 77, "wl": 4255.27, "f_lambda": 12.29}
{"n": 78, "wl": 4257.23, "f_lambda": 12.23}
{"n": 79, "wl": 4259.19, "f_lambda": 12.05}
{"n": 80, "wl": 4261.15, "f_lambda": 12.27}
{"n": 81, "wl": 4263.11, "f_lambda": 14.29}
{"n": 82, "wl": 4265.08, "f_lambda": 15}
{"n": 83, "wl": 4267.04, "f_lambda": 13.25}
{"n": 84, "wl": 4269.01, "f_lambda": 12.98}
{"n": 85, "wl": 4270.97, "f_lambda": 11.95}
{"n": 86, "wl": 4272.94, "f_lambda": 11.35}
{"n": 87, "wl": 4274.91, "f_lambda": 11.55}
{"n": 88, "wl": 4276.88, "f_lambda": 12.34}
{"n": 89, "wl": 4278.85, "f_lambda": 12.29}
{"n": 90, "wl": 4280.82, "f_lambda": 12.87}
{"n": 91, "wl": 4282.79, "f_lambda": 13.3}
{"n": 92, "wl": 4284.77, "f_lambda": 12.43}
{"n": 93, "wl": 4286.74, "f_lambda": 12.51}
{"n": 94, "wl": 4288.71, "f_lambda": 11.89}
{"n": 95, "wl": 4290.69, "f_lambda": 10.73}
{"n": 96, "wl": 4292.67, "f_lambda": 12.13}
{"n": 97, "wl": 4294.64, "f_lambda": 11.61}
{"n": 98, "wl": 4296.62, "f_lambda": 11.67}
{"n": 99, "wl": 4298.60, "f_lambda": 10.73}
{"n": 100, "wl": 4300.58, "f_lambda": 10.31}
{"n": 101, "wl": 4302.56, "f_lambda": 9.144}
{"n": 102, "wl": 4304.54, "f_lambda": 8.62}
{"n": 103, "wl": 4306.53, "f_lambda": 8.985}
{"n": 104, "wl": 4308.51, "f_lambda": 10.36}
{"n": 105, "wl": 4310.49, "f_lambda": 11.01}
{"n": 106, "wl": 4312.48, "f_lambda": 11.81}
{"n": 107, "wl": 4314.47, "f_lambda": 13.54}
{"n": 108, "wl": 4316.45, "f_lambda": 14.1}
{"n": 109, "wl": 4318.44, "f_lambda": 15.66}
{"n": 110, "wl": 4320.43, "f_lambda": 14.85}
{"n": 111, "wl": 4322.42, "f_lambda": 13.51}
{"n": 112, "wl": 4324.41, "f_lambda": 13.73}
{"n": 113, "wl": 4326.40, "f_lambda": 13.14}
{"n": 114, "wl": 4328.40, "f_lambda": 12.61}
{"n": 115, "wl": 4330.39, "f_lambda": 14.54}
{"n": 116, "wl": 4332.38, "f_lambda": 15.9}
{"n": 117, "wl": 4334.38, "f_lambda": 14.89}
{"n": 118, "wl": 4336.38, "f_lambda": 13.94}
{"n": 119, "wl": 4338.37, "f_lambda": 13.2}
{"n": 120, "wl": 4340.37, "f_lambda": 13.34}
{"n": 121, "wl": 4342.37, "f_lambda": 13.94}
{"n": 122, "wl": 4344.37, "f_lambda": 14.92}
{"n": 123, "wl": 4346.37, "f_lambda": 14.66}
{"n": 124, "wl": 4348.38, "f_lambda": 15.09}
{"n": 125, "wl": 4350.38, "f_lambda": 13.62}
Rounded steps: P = 5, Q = 2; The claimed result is 2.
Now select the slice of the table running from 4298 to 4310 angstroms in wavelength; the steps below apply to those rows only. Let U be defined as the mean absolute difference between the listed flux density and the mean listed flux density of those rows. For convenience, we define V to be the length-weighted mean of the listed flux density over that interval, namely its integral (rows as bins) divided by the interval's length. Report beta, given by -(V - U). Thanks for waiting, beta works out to -8.9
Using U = 0.8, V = 9.7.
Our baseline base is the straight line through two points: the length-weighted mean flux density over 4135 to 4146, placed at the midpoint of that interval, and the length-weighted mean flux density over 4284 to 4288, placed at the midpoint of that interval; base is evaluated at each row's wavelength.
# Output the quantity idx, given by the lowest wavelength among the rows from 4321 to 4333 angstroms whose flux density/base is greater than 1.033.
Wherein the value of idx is 4322.42 angstroms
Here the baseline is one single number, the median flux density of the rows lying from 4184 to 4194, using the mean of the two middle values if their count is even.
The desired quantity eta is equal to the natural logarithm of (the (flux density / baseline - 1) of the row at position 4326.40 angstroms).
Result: -2.76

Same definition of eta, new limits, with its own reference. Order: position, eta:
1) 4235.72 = -2.37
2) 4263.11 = -1.86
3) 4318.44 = -1.32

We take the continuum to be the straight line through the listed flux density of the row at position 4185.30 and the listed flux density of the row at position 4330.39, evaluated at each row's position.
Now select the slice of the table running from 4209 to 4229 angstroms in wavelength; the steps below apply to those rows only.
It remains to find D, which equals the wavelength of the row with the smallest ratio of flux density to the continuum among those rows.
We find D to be 4225.98 angstroms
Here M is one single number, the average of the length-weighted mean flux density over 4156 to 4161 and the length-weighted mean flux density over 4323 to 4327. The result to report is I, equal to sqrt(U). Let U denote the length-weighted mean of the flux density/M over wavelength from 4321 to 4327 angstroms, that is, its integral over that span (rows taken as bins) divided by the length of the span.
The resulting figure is 1.04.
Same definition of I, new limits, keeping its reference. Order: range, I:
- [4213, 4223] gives 1.00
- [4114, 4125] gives 1.00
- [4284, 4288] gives 0.99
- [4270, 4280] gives 0.97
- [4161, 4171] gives 0.97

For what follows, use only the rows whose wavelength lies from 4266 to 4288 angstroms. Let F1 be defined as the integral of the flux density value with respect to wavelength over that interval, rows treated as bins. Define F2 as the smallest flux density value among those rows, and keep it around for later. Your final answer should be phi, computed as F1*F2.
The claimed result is 3107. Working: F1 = 274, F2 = 11.35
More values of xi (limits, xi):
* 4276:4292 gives 2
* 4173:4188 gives 0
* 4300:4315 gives 0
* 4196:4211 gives 0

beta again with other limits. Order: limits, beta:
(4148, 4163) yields -11.5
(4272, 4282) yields -11.6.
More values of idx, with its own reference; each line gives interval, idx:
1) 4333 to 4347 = 4334.38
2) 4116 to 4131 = 4122.18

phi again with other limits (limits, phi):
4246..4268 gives 3484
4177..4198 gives 2785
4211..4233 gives 3141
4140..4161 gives 2817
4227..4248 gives 3209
